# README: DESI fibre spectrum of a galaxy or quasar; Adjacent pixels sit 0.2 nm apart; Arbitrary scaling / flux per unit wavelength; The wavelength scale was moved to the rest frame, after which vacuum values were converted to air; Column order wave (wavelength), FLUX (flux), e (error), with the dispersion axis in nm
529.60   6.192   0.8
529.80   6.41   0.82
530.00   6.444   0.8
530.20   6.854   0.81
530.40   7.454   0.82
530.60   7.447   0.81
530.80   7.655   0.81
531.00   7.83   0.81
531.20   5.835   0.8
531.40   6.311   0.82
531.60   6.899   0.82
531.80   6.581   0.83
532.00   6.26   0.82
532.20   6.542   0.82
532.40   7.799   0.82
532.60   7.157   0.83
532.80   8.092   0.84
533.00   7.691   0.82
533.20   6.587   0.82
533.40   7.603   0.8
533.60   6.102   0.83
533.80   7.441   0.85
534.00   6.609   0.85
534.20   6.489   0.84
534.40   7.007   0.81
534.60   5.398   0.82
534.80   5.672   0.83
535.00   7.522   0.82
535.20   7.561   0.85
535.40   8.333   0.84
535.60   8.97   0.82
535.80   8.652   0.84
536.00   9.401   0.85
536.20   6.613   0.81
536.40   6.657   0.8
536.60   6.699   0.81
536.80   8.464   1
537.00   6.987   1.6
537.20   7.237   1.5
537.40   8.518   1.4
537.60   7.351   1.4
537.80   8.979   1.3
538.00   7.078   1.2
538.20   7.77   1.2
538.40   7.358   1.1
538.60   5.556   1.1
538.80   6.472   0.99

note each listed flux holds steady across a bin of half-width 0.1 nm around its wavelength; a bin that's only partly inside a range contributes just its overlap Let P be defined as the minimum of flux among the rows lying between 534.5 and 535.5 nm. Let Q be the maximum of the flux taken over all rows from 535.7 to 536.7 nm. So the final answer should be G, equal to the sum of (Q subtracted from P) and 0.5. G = -3.5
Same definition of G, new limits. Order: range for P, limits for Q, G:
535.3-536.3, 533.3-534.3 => -0.5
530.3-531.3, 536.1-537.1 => -2.1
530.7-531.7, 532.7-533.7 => -1.8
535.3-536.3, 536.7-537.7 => -1.4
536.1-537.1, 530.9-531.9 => -0.7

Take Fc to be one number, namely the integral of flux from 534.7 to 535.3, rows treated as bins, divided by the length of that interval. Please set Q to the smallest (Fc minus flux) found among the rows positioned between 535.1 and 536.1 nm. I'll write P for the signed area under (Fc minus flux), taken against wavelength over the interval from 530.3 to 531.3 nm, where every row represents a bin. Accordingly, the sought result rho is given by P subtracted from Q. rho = -2.2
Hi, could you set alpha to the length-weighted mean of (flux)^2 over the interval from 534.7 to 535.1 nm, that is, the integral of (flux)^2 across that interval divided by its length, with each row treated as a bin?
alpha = 44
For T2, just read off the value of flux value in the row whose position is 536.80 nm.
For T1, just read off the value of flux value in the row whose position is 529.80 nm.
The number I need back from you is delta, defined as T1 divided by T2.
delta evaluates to 0.76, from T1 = 6.41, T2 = 8.464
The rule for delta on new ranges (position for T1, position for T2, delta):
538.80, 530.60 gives 0.87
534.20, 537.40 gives 0.76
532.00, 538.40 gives 0.85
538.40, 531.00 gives 0.94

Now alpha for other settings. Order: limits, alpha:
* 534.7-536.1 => 66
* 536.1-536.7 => 44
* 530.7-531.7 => 48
